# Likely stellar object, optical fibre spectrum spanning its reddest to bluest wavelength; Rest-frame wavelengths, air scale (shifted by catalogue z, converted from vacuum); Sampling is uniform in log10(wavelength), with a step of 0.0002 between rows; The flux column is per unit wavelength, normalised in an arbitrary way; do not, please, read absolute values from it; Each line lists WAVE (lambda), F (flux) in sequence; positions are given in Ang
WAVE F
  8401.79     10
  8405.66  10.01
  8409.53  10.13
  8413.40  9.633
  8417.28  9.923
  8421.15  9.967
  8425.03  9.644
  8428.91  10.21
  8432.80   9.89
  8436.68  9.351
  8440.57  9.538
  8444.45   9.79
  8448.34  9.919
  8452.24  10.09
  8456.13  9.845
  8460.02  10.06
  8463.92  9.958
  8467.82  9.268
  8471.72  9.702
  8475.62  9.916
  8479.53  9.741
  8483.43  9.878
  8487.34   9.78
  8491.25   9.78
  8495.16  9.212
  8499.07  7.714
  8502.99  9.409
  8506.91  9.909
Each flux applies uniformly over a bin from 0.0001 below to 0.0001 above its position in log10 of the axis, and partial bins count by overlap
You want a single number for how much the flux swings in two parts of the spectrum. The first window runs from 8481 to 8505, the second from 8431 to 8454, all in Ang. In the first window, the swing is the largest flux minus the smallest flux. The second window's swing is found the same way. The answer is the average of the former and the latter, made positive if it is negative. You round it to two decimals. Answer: 1.45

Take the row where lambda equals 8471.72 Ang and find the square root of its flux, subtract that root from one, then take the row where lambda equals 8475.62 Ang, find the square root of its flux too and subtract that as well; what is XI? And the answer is -5.26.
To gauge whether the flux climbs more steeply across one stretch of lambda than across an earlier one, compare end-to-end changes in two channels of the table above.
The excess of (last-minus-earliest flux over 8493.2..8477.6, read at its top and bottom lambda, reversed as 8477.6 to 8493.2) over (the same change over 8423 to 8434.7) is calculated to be -0.2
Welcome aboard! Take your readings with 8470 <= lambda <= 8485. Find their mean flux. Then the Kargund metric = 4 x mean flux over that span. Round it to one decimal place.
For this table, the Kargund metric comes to 39.2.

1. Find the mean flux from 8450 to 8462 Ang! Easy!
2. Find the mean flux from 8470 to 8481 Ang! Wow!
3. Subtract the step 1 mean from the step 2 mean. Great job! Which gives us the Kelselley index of -0.21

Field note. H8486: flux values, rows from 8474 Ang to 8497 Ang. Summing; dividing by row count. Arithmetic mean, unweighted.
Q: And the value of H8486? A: 9.72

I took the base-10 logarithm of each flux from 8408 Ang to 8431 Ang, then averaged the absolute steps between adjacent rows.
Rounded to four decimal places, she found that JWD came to 0.0151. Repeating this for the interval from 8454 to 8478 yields 0.0149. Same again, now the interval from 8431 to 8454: 0.0115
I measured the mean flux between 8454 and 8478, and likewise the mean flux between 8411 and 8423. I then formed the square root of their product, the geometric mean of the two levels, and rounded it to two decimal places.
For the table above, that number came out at 9.82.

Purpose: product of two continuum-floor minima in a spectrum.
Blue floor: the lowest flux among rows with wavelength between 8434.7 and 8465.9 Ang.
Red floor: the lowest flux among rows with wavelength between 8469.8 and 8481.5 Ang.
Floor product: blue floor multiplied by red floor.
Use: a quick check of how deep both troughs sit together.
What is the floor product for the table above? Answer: 91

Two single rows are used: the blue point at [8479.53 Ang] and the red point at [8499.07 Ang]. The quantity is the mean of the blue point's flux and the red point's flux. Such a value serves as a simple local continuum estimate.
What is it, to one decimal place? 8.7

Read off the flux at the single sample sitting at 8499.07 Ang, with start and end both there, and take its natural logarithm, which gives 2.04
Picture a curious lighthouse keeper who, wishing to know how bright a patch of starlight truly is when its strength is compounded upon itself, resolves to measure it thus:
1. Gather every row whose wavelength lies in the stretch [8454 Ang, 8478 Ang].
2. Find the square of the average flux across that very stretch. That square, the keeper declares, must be 95.9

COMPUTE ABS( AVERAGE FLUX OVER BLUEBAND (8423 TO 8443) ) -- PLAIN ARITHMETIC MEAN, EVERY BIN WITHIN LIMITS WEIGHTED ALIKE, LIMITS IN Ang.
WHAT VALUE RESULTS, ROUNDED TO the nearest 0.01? 9.73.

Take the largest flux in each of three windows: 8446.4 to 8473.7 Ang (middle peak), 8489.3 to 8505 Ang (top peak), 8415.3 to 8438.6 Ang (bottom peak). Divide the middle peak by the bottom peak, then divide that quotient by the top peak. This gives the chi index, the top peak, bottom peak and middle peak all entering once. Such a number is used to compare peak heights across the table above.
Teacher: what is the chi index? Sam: 0.101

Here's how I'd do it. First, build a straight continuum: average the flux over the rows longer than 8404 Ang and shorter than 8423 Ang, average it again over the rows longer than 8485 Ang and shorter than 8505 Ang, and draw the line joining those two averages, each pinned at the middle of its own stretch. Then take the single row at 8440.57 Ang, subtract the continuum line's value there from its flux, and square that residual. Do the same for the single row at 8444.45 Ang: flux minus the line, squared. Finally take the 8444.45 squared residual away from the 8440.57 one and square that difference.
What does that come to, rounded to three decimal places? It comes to 0.000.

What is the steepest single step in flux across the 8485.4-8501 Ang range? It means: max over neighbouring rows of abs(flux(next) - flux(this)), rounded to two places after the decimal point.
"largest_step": 1.50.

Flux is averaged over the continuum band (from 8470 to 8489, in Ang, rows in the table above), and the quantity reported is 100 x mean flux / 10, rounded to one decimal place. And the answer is 98.0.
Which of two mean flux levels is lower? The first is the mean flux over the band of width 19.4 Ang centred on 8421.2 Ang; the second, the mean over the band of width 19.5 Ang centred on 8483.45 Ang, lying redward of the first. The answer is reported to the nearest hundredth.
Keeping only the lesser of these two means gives 9.82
